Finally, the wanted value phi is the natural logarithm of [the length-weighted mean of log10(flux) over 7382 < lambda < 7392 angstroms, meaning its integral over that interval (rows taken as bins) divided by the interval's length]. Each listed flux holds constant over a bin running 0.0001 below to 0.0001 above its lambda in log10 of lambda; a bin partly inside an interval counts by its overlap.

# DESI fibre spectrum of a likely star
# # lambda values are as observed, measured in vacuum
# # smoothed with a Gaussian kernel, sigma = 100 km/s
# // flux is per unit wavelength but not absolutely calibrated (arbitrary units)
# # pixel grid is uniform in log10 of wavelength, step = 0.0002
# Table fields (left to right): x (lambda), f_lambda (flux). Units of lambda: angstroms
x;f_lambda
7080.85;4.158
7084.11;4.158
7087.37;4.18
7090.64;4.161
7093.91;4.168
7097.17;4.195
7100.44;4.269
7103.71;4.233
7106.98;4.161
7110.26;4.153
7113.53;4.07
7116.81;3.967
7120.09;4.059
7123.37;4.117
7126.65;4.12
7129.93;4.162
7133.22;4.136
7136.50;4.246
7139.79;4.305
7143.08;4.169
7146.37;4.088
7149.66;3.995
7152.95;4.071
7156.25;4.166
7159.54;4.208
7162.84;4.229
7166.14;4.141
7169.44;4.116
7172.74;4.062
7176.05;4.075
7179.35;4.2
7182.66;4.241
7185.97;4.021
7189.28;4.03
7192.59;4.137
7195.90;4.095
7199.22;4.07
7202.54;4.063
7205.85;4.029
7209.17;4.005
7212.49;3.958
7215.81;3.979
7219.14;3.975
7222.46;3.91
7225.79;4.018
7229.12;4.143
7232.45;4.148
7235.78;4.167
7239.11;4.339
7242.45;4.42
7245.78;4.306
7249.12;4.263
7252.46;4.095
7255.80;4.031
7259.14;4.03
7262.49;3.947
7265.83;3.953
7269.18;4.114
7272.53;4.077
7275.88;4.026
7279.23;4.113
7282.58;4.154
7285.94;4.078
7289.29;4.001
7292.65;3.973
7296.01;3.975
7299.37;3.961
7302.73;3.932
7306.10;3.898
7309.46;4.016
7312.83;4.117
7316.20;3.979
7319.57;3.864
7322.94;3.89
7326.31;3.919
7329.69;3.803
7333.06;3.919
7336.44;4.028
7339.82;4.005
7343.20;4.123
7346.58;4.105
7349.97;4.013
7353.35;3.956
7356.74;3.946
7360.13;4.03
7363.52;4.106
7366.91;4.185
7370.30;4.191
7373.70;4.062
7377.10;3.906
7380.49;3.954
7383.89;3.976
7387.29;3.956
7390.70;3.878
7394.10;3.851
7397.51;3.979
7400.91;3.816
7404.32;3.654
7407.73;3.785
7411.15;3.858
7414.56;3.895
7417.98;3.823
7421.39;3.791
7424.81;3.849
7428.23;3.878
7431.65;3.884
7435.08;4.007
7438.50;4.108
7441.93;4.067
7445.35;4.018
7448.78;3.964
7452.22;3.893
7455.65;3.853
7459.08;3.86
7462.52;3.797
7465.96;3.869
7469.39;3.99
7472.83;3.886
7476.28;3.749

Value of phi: -0.519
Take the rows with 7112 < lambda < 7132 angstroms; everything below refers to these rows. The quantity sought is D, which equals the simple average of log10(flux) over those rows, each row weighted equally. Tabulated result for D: 0.611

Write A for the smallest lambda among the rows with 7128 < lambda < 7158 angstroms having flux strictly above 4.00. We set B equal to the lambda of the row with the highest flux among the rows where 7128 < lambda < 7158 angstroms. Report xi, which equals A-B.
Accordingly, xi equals -9.9 angstroms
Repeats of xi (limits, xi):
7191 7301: -49.9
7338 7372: -30.5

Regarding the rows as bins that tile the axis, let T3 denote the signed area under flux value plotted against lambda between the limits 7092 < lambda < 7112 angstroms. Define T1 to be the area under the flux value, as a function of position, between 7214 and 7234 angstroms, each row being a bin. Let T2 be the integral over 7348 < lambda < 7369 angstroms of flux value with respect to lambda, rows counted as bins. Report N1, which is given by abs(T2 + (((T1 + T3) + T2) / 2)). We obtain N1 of 210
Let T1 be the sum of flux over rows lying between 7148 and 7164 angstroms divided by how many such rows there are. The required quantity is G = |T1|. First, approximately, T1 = 4.13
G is 4.13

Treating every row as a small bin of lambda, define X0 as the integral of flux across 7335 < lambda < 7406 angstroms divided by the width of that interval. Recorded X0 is 3.99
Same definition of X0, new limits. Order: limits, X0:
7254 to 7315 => 4.02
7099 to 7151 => 4.14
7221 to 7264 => 4.14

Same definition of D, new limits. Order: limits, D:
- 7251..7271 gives 0.605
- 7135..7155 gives 0.617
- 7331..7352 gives 0.605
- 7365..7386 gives 0.607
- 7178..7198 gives 0.615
